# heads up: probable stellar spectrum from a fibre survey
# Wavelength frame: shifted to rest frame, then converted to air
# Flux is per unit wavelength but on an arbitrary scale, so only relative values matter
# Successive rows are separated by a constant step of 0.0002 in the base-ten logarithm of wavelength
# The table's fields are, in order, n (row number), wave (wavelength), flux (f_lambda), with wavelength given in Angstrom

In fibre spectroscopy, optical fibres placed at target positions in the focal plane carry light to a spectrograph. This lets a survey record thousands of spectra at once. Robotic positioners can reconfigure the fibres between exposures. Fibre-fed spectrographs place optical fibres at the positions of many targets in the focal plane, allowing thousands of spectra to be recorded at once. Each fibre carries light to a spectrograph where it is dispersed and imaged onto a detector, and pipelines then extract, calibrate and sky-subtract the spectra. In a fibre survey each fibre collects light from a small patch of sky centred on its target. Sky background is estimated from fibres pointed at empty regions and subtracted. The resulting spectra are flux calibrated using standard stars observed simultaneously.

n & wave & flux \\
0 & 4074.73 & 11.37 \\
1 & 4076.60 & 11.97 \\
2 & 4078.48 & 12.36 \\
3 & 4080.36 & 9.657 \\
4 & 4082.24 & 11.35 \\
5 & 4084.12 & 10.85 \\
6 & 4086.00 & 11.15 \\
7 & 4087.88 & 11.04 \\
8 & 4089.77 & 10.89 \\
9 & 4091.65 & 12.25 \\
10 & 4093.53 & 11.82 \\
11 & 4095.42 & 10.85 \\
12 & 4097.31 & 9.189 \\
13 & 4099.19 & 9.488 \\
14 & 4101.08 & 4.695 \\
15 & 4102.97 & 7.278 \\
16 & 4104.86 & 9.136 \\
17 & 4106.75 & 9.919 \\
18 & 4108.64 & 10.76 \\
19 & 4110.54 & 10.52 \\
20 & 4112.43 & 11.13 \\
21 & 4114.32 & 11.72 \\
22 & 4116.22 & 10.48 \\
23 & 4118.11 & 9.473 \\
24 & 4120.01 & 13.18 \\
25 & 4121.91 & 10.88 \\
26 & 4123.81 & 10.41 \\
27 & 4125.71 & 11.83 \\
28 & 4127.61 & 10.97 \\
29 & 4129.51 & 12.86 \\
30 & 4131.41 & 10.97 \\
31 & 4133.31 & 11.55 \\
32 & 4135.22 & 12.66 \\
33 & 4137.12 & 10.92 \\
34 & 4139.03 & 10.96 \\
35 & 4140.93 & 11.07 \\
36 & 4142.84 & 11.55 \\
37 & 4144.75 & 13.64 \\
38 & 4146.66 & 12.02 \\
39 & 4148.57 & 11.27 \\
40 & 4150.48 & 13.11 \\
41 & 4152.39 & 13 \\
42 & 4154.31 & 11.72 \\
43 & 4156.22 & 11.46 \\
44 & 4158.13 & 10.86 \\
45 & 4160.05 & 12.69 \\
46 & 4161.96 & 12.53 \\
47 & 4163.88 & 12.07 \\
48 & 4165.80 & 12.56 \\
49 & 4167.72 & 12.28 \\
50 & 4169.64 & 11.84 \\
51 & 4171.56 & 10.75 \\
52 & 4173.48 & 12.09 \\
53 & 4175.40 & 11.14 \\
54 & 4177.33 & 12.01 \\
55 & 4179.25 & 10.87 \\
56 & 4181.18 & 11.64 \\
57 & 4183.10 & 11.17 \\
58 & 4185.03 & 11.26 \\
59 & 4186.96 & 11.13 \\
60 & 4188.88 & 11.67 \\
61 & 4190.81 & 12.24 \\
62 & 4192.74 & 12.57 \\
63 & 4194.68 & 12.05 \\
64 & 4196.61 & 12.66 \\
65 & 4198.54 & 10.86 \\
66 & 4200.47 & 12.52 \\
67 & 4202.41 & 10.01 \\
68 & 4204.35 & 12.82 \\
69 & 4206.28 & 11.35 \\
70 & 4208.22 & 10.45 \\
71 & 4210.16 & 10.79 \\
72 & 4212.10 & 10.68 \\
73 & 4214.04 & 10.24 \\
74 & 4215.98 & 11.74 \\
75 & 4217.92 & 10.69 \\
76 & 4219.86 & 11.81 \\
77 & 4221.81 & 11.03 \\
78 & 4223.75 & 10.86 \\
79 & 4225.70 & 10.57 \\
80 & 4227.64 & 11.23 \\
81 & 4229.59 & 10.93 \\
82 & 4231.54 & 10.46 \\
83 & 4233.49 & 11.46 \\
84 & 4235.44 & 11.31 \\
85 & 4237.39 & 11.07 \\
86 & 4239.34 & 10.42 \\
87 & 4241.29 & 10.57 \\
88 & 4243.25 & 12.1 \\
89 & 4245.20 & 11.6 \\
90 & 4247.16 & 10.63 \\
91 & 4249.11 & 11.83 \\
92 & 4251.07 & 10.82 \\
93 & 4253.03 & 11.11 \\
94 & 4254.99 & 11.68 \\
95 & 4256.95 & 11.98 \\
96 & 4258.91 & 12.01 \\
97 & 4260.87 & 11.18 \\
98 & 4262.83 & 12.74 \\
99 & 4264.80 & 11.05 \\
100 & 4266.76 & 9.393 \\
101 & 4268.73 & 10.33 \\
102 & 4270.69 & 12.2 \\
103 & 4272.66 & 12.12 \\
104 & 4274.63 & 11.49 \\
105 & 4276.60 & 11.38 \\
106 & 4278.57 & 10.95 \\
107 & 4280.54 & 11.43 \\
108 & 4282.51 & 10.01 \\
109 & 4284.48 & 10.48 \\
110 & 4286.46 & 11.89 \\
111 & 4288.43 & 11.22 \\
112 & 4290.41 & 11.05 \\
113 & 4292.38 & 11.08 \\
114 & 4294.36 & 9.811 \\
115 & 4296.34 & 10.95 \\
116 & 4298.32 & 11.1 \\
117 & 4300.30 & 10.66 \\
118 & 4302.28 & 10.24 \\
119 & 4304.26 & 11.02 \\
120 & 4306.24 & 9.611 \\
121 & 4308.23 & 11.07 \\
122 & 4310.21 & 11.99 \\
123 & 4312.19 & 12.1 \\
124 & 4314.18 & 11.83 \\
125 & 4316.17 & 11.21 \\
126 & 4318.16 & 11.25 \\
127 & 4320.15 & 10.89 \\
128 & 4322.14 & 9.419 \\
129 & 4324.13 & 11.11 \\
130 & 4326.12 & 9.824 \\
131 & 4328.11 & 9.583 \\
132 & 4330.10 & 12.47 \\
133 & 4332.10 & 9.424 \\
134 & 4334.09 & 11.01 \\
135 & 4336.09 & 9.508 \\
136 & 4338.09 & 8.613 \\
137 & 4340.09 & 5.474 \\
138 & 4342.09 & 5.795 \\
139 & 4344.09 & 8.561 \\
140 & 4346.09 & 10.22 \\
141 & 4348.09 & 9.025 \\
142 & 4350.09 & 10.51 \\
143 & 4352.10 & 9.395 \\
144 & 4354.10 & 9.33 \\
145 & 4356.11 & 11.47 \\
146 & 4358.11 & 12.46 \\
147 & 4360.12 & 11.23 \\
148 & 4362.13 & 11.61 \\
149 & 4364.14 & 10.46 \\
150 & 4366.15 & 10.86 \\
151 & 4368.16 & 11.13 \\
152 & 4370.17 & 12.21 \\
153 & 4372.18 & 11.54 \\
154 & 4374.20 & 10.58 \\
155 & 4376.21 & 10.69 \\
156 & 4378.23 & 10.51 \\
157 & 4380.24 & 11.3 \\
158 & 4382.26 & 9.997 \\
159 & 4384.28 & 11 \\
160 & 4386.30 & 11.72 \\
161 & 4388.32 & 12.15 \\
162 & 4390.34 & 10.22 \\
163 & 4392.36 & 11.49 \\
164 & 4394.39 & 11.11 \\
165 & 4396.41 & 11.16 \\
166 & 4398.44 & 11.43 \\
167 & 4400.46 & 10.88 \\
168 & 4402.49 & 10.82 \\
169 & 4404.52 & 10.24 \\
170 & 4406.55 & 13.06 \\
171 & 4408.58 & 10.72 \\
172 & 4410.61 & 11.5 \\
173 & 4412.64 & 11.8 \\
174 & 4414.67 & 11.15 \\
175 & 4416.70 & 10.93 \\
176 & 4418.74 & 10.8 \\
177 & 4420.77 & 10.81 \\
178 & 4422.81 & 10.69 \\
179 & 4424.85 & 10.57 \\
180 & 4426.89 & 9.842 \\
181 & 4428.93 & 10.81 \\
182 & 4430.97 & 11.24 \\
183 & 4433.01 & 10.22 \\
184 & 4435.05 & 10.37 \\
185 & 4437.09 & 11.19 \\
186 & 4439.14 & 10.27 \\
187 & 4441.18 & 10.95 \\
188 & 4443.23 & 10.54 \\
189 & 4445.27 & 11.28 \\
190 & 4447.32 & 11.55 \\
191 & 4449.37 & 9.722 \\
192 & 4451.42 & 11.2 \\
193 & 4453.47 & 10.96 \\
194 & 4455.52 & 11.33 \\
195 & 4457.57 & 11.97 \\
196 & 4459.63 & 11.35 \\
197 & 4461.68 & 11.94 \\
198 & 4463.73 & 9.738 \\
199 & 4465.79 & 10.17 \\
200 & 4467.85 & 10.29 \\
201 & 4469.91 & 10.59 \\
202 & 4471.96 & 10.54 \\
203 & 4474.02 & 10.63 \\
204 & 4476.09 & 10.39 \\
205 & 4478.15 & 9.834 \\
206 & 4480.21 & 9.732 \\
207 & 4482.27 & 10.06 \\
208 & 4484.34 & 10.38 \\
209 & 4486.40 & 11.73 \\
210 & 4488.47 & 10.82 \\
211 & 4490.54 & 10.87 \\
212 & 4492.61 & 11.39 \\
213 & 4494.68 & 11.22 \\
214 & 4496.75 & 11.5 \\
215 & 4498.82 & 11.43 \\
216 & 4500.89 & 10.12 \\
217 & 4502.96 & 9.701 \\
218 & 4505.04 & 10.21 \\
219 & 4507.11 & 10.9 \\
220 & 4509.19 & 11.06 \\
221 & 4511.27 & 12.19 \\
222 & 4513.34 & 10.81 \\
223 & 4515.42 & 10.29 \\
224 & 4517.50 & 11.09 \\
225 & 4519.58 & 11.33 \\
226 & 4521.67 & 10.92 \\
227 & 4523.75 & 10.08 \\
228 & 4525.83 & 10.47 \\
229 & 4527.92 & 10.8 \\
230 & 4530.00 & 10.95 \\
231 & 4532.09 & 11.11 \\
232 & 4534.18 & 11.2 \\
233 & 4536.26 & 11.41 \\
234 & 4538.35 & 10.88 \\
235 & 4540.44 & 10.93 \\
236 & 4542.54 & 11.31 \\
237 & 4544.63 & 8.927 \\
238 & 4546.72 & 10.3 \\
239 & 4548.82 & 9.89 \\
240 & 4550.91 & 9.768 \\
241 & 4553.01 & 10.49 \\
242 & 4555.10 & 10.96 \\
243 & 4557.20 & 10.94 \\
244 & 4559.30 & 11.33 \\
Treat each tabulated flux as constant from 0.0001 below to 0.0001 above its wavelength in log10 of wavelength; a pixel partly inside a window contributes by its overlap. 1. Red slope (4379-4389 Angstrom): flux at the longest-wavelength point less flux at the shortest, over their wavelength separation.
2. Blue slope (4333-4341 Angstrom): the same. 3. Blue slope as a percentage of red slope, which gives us -877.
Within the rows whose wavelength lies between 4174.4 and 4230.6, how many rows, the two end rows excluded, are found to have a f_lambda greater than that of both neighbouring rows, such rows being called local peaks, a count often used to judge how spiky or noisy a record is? 11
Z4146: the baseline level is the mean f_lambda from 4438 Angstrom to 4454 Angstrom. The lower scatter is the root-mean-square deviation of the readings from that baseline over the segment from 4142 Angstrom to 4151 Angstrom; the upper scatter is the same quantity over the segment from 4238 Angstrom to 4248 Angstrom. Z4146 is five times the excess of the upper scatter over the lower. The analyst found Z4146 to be -5.3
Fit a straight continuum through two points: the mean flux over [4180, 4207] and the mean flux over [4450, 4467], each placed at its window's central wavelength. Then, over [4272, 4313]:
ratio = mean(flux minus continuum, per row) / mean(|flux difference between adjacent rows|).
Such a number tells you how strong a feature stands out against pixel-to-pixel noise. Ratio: -0.64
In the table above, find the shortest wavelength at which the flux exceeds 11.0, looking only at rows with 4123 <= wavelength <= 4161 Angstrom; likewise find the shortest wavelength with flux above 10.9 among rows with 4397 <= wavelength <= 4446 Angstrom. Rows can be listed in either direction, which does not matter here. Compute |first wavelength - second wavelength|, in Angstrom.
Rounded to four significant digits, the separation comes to 272.7 Angstrom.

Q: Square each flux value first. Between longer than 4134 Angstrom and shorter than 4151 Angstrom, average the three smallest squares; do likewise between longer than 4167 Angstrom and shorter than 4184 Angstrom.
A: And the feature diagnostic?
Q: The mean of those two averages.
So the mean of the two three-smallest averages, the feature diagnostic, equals 120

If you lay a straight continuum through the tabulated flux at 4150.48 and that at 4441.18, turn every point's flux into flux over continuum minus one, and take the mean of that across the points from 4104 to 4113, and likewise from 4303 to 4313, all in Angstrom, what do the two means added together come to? -0.30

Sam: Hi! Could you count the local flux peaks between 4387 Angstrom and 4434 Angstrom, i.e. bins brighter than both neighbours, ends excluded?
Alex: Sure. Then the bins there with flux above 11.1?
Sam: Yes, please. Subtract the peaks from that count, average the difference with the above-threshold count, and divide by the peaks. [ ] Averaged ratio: 1.2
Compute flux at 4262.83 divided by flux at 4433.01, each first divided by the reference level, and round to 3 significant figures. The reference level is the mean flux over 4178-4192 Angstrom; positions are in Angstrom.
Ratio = 1.25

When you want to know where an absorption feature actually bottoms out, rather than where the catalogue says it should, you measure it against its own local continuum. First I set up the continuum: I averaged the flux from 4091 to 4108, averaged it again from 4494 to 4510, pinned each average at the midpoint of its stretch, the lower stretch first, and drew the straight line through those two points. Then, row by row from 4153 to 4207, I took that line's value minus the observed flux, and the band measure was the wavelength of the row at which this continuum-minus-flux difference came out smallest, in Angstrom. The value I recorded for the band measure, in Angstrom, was 4160.05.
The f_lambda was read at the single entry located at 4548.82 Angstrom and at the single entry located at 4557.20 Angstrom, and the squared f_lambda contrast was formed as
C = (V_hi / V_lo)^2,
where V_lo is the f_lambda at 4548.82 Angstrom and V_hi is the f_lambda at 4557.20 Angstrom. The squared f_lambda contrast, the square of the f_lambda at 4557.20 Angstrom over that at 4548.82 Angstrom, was 1.22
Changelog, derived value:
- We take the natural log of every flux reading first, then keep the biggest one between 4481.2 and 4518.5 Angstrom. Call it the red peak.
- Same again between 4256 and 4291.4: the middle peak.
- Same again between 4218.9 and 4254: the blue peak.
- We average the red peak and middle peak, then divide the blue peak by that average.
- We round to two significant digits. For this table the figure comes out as 0.99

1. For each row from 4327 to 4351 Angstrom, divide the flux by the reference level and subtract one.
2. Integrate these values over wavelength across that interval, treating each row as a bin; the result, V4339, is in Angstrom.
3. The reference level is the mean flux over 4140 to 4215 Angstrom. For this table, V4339 -5.2 Angstrom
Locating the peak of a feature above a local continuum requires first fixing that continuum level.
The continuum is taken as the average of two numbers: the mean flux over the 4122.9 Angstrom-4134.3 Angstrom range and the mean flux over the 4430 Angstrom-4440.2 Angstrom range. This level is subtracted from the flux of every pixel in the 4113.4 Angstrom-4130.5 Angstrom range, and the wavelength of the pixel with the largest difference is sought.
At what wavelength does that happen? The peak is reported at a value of 4120.01 Angstrom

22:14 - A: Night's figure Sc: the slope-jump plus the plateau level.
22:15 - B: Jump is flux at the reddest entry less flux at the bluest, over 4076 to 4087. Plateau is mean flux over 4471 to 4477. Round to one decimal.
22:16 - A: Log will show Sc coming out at 9.7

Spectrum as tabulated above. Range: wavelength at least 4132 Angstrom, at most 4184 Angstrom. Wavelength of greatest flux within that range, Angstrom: 4144.75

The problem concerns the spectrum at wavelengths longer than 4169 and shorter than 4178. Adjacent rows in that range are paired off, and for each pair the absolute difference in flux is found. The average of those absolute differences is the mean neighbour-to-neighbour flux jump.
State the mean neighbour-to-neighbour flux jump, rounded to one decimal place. 1.1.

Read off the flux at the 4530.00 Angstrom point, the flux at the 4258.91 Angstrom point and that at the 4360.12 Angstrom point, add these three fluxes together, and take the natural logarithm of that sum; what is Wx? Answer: 3.53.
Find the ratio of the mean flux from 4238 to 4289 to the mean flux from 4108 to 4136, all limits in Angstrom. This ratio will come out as 0.997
